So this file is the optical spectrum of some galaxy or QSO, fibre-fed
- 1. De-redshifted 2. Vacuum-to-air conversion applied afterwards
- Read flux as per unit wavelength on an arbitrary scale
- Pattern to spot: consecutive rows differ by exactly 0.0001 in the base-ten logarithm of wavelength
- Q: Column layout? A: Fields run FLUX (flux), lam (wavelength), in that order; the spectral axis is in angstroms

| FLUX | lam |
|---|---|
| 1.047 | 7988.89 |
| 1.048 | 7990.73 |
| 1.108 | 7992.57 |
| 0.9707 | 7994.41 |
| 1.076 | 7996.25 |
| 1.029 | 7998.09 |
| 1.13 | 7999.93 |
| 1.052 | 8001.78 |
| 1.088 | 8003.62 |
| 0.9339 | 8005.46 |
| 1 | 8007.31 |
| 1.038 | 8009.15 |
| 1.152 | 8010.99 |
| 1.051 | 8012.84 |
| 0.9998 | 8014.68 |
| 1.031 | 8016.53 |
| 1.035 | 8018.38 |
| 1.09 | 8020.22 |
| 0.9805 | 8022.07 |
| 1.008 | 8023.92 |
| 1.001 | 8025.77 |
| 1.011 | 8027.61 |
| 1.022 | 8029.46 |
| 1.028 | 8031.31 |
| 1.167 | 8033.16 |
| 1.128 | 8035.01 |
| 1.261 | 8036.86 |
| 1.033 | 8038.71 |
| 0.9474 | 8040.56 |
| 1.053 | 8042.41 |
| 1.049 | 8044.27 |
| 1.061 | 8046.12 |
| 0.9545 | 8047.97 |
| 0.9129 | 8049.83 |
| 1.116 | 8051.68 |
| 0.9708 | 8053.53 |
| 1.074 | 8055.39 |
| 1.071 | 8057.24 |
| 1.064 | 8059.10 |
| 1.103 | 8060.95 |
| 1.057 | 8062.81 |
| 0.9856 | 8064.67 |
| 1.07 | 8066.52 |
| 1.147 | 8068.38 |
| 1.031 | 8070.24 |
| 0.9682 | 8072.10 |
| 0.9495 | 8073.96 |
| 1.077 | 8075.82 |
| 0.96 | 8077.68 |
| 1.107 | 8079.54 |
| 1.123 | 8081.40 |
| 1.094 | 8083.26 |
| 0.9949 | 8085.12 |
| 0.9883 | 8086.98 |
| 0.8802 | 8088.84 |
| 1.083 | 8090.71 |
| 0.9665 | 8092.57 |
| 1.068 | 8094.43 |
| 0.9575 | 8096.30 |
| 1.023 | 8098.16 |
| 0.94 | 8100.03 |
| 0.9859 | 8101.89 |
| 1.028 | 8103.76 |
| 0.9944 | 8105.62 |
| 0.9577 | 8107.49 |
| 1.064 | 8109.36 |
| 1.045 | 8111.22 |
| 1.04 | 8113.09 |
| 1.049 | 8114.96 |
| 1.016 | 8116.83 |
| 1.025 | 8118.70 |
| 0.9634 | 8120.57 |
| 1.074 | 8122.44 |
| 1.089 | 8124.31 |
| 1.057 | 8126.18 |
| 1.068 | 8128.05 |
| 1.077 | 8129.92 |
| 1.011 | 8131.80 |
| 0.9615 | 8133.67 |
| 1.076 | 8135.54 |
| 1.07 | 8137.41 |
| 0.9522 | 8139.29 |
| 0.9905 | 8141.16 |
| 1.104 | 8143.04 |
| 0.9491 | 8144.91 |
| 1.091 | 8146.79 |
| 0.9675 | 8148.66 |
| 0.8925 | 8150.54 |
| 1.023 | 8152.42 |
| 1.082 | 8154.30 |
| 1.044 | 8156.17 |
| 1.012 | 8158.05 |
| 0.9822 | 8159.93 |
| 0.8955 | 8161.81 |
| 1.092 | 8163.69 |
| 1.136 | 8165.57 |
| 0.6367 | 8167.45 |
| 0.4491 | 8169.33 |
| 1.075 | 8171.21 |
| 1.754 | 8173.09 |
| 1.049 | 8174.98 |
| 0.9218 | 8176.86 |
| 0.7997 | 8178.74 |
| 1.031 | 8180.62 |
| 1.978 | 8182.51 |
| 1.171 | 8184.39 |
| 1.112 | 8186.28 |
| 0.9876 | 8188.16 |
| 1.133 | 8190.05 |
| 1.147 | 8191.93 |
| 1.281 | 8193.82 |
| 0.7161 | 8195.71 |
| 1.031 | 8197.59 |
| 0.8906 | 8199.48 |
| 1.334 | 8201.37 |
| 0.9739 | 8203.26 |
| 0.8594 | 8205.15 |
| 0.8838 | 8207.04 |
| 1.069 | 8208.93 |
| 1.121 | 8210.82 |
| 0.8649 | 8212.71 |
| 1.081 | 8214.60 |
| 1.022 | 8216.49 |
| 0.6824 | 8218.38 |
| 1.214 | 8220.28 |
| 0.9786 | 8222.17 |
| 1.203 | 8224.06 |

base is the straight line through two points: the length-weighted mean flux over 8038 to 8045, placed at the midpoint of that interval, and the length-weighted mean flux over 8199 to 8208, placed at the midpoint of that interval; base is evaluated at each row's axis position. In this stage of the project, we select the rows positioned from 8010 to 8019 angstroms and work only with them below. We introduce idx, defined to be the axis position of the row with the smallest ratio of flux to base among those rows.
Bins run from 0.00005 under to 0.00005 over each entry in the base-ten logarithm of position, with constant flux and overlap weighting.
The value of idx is 8014.68 angstroms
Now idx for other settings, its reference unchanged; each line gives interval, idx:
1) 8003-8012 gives 8005.46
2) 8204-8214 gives 8205.15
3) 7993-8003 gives 7994.41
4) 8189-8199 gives 8195.71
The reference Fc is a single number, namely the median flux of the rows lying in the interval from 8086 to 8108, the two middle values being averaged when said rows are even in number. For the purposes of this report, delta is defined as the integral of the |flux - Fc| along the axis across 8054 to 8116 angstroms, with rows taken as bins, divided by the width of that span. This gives 0.06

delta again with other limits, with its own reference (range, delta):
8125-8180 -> 0.12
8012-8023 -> 0.05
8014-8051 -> 0.07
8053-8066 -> 0.07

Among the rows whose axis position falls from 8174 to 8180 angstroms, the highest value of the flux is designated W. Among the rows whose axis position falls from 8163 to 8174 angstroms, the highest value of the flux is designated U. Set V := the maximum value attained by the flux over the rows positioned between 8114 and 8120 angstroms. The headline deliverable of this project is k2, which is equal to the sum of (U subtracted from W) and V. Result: 0.34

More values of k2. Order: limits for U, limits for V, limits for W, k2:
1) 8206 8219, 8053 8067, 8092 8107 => 1.05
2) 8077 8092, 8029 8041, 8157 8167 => 1.27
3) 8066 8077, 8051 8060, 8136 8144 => 1.07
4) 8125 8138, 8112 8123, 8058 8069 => 1.14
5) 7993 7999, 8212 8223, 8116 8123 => 1.21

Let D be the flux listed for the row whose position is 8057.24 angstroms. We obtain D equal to 1.071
